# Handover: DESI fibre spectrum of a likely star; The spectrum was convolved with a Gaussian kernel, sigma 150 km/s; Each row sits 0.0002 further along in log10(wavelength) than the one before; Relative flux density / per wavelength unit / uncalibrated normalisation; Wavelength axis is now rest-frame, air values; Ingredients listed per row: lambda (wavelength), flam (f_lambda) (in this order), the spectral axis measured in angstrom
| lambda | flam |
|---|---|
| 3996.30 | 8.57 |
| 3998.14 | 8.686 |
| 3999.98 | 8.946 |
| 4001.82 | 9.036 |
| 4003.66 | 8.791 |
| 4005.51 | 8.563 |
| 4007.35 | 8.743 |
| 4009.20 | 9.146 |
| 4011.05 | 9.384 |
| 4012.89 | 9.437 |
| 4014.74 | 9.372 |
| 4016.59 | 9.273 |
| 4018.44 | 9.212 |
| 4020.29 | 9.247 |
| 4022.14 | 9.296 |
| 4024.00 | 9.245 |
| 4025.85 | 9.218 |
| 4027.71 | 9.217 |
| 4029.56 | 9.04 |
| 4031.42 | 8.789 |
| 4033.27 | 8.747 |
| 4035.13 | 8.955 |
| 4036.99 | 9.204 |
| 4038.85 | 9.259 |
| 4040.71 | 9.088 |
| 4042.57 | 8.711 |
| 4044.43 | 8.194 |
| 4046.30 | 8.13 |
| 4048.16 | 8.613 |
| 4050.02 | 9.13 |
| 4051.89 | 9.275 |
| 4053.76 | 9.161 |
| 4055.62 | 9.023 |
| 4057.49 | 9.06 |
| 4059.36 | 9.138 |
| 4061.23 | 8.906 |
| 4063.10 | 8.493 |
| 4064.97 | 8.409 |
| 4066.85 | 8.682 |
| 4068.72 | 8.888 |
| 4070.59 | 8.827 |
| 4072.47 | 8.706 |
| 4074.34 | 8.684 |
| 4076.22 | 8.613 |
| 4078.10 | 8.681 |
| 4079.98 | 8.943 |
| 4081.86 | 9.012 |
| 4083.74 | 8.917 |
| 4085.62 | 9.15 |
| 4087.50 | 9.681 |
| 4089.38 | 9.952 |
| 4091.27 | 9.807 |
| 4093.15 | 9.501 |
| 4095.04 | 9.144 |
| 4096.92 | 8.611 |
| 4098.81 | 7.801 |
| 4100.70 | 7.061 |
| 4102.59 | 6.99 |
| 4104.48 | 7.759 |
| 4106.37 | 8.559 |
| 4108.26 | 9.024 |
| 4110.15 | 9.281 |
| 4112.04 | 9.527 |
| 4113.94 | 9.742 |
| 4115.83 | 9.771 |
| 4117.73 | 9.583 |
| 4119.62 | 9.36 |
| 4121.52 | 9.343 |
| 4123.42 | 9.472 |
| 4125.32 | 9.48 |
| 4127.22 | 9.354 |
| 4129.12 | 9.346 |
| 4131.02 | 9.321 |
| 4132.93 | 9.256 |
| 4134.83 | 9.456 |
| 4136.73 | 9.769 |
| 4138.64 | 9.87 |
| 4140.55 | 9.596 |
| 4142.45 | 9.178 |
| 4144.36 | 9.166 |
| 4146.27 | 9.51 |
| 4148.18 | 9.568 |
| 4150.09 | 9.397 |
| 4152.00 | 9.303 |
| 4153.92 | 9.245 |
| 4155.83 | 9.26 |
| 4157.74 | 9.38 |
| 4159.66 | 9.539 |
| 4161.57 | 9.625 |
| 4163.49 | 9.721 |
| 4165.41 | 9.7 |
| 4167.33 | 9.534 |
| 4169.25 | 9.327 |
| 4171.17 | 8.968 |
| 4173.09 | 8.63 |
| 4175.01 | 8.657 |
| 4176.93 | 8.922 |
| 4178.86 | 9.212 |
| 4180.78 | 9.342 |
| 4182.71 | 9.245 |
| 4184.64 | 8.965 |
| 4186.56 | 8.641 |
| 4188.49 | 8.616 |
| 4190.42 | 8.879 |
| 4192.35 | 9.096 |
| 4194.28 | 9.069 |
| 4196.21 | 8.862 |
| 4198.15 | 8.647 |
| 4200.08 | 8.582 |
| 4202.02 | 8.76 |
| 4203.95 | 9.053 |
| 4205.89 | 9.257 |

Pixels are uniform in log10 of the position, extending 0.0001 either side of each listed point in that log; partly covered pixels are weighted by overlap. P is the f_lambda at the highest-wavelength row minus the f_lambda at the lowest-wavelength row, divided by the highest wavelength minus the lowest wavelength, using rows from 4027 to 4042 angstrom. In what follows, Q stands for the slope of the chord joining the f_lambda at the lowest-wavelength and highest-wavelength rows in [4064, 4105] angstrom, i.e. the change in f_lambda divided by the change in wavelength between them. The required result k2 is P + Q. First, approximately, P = -0.010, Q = -0.016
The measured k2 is -0.03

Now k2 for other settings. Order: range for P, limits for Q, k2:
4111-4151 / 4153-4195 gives -0.01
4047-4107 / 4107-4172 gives 0.00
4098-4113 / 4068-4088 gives 0.17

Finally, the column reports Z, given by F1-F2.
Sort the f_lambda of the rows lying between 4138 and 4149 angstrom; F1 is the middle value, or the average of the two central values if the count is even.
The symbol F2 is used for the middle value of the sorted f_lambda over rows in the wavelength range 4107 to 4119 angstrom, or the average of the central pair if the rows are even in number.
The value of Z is 0.0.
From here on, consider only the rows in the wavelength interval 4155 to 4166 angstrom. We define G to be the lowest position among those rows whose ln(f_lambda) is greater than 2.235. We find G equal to 4157.74 angstrom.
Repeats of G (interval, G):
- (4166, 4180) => 4167.33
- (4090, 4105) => 4091.27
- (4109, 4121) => 4112.04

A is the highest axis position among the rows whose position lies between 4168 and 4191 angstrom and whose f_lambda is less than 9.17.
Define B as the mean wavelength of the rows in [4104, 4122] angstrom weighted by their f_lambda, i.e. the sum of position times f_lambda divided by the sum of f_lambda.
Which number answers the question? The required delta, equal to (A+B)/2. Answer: 4151.8 angstrom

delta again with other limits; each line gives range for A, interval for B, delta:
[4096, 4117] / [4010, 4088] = 4078.6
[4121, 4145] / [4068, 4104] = 4114.8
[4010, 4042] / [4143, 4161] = 4096.4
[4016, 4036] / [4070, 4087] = 4056.7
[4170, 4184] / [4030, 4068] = 4113.0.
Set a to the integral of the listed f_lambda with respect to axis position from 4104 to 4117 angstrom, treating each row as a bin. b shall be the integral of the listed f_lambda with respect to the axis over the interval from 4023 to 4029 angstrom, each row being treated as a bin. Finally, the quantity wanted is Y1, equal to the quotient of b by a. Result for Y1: 0.5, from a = 119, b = 55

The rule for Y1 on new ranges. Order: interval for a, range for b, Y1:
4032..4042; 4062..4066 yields 0.4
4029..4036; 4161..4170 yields 1.4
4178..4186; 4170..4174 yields 0.5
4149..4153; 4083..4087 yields 1.0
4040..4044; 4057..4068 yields 2.7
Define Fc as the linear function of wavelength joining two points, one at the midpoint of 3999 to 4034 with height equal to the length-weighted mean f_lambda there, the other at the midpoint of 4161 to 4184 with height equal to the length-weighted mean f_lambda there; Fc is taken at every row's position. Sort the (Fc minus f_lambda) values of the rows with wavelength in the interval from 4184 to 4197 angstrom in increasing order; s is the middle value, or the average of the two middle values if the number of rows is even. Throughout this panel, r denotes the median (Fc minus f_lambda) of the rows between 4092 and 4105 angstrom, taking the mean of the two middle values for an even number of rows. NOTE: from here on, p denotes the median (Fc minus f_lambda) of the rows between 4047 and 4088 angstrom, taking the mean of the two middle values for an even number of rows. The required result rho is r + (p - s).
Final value 1.23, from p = 0.2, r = 1.36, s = 0.36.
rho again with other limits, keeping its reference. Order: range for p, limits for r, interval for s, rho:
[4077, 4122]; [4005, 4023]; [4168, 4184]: -0.30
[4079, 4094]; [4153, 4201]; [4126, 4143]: 0.14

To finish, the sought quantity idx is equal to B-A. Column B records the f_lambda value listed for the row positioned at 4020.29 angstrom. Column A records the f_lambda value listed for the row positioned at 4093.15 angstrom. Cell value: -0.3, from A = 9.501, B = 9.247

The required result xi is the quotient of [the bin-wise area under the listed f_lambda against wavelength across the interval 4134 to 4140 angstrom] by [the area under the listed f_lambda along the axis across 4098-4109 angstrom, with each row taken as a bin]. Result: 0.67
